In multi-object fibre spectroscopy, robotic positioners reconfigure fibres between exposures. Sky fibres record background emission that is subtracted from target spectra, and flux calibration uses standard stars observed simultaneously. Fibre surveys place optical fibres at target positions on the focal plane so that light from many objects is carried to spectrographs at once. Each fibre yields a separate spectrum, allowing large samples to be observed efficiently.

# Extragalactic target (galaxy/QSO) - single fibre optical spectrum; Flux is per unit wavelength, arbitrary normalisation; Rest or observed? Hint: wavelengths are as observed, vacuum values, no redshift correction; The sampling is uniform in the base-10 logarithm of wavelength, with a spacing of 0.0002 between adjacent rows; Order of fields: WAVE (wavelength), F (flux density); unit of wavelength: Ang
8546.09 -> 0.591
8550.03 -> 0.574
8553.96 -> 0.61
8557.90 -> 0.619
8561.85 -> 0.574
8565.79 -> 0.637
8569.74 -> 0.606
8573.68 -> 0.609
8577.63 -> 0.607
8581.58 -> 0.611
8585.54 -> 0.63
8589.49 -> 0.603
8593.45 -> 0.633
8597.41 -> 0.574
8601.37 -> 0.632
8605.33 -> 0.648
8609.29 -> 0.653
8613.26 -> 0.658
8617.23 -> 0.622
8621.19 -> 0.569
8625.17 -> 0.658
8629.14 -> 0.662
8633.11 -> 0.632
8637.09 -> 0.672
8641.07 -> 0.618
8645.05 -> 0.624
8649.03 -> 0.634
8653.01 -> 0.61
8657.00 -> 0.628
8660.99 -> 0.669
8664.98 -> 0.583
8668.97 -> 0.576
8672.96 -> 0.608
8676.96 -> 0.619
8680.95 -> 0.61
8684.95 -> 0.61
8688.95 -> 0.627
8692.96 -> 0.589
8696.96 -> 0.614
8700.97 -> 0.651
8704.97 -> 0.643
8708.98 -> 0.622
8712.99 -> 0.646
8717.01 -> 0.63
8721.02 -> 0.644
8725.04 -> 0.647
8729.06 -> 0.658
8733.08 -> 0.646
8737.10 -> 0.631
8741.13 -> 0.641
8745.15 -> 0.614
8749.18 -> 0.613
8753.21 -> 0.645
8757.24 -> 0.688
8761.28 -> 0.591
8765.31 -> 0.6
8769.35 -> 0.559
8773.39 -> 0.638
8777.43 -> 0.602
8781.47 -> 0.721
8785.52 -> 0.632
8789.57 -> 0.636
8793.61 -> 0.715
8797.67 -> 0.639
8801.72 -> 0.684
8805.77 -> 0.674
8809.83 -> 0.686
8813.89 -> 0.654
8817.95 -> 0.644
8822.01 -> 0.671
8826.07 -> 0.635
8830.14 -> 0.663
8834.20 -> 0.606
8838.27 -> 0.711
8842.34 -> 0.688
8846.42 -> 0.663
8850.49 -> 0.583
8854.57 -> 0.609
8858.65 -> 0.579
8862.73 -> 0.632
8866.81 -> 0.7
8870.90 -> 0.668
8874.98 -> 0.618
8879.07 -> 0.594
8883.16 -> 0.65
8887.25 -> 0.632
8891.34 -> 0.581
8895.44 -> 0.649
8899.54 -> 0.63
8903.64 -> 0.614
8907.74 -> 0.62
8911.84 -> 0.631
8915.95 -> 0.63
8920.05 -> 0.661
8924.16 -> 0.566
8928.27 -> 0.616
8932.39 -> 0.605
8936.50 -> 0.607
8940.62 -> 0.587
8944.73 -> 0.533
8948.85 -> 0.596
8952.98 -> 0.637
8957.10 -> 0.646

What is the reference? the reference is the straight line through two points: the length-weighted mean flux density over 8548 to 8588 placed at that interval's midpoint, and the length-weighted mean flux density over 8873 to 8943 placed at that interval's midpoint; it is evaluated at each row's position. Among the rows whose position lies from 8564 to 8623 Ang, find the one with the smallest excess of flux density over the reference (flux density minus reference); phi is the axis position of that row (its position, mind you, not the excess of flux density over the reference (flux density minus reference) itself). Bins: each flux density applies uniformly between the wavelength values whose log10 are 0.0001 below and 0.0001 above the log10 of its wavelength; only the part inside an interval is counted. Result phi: 8621.19 Ang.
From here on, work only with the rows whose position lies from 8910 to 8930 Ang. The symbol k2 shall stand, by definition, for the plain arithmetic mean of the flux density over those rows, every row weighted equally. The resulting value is 0.621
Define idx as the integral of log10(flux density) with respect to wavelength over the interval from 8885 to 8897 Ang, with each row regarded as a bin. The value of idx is -2.50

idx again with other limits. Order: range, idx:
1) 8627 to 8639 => -2.21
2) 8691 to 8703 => -2.51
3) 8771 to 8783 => -2.28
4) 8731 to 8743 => -2.33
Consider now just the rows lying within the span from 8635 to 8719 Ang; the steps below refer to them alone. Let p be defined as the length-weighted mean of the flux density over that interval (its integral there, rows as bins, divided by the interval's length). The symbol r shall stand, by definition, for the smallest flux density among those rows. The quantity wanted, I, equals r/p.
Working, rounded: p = 0.623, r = 0.576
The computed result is 0.925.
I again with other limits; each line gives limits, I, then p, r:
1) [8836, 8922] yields 0.911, 0.635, 0.579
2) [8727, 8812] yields 0.869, 0.644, 0.559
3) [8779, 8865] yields 0.886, 0.653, 0.579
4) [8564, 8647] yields 0.908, 0.627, 0.569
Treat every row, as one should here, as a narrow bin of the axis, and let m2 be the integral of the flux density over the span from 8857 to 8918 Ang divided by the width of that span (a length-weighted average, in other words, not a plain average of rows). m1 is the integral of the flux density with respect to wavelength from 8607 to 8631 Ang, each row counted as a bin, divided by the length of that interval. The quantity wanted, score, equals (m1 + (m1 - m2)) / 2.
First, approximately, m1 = 0.637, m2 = 0.629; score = 0.323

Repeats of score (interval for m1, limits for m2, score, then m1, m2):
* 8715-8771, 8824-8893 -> 0.311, 0.630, 0.636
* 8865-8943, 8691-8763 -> 0.306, 0.624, 0.634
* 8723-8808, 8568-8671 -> 0.330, 0.642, 0.624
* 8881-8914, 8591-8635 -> 0.310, 0.626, 0.631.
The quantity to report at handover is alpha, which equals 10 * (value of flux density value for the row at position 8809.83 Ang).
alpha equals 6.9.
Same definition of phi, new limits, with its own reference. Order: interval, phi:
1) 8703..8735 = 8708.98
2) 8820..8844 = 8834.20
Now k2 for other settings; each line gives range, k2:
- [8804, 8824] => 0.666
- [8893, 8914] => 0.629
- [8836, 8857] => 0.651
